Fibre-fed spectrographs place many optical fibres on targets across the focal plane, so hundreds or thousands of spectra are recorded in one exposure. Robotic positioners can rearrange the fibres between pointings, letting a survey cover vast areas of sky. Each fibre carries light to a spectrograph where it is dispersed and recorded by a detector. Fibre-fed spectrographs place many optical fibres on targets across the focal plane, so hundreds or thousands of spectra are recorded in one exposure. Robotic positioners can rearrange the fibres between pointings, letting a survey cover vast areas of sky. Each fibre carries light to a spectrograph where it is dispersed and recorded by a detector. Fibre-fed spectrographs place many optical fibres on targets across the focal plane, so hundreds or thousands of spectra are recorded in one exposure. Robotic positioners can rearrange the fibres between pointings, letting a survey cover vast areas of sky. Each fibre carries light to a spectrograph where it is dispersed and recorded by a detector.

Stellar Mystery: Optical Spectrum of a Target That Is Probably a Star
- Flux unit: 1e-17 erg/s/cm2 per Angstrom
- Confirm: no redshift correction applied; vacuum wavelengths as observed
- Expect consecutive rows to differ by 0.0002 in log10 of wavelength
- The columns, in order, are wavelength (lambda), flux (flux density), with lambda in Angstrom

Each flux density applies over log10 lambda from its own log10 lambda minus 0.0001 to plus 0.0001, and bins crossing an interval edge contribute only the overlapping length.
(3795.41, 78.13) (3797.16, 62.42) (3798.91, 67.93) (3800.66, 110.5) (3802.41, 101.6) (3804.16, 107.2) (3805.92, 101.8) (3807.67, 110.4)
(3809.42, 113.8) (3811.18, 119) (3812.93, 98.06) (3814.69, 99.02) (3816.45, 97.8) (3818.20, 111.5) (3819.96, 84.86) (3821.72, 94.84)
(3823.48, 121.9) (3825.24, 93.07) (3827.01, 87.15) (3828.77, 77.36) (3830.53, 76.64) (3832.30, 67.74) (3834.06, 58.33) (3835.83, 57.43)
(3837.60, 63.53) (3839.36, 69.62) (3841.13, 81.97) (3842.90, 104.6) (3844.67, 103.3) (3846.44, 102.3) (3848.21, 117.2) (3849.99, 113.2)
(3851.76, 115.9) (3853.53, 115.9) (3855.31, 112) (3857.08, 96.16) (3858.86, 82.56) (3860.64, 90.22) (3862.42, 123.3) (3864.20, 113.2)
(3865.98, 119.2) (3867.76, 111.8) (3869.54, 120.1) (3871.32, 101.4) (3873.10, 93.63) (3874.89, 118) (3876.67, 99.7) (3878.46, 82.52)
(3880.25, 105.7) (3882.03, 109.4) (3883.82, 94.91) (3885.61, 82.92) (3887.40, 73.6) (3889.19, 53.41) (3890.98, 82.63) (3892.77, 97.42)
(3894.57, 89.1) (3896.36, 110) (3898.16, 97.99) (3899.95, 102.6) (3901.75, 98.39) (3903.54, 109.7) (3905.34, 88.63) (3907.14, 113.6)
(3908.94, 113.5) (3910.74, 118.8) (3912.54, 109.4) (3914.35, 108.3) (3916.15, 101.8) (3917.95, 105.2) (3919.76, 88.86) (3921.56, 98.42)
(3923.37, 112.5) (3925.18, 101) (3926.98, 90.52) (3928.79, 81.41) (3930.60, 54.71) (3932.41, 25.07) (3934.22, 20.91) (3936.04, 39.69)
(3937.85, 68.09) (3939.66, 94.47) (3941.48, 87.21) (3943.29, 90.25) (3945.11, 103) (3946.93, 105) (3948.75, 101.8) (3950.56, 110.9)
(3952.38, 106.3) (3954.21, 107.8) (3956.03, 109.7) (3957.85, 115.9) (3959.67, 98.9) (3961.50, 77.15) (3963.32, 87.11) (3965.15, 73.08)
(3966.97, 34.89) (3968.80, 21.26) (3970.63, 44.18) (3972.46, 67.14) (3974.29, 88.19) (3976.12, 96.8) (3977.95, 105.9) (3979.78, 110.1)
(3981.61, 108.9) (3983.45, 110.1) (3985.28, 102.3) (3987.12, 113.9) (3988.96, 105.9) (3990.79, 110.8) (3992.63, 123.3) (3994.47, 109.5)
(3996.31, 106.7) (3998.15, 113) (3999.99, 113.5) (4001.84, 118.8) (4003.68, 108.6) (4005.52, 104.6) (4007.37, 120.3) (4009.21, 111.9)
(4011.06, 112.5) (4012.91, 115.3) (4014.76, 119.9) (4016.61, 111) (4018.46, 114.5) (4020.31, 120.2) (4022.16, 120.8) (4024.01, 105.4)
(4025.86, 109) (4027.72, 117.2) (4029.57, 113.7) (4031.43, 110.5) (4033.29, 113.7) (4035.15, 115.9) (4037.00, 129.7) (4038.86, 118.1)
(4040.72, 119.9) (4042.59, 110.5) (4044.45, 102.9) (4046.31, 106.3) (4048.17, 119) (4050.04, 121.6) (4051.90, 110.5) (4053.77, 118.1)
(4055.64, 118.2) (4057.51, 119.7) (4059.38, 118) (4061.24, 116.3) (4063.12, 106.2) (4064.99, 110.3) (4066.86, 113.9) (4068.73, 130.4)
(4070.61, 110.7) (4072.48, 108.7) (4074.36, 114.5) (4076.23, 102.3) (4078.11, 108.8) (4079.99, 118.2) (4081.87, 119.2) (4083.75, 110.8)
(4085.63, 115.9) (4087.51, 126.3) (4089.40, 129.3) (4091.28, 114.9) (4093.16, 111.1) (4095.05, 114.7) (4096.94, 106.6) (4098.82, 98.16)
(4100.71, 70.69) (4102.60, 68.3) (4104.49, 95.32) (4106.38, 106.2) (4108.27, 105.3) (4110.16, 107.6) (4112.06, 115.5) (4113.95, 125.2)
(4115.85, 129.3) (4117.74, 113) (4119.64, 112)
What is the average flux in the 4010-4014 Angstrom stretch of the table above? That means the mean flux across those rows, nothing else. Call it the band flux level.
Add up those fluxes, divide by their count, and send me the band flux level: 114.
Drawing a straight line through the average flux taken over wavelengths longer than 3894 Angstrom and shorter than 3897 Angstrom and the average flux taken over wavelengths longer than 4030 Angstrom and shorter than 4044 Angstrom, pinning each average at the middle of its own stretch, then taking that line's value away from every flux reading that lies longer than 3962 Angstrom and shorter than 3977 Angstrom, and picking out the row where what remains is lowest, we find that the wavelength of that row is 3968.80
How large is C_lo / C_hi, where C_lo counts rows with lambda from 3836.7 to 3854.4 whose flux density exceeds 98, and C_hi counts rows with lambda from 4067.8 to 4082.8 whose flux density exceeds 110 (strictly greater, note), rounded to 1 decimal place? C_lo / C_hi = 1.4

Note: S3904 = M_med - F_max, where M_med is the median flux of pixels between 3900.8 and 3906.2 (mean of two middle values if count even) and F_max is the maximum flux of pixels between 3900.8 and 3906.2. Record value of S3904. -11.3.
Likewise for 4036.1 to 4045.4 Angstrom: -11.6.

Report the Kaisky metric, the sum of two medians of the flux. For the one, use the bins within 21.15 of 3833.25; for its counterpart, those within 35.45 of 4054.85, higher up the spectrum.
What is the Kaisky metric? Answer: 212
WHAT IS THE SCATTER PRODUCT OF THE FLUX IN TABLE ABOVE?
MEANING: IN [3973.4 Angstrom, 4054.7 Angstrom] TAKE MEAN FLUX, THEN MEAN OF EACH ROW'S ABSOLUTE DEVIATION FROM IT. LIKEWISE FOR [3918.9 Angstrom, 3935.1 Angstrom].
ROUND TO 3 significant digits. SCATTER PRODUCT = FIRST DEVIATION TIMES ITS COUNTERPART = 154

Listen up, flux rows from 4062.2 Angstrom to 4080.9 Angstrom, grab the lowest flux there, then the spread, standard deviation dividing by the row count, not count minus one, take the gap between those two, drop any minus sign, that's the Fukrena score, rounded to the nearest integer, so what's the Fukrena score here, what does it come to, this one 95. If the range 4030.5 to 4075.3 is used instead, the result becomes 96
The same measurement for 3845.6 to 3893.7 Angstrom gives 37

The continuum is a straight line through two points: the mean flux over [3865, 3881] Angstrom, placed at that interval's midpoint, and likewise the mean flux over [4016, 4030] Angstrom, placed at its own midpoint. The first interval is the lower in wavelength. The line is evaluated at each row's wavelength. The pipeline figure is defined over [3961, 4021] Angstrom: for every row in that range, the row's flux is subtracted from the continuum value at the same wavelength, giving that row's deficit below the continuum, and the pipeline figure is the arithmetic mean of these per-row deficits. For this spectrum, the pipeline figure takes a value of 13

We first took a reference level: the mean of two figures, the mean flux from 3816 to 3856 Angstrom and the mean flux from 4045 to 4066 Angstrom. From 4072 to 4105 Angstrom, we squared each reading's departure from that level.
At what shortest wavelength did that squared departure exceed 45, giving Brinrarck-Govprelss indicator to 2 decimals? 4074.36 Angstrom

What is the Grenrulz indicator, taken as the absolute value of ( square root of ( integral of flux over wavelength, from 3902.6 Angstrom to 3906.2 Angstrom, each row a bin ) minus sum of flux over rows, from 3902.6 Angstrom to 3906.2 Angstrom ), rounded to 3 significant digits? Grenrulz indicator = 179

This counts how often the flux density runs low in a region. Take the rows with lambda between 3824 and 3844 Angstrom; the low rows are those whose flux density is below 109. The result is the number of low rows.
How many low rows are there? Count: 11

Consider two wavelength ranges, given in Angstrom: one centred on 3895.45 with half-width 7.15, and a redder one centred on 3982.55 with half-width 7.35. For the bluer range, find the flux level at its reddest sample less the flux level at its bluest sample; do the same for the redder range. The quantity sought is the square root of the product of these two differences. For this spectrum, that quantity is 20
